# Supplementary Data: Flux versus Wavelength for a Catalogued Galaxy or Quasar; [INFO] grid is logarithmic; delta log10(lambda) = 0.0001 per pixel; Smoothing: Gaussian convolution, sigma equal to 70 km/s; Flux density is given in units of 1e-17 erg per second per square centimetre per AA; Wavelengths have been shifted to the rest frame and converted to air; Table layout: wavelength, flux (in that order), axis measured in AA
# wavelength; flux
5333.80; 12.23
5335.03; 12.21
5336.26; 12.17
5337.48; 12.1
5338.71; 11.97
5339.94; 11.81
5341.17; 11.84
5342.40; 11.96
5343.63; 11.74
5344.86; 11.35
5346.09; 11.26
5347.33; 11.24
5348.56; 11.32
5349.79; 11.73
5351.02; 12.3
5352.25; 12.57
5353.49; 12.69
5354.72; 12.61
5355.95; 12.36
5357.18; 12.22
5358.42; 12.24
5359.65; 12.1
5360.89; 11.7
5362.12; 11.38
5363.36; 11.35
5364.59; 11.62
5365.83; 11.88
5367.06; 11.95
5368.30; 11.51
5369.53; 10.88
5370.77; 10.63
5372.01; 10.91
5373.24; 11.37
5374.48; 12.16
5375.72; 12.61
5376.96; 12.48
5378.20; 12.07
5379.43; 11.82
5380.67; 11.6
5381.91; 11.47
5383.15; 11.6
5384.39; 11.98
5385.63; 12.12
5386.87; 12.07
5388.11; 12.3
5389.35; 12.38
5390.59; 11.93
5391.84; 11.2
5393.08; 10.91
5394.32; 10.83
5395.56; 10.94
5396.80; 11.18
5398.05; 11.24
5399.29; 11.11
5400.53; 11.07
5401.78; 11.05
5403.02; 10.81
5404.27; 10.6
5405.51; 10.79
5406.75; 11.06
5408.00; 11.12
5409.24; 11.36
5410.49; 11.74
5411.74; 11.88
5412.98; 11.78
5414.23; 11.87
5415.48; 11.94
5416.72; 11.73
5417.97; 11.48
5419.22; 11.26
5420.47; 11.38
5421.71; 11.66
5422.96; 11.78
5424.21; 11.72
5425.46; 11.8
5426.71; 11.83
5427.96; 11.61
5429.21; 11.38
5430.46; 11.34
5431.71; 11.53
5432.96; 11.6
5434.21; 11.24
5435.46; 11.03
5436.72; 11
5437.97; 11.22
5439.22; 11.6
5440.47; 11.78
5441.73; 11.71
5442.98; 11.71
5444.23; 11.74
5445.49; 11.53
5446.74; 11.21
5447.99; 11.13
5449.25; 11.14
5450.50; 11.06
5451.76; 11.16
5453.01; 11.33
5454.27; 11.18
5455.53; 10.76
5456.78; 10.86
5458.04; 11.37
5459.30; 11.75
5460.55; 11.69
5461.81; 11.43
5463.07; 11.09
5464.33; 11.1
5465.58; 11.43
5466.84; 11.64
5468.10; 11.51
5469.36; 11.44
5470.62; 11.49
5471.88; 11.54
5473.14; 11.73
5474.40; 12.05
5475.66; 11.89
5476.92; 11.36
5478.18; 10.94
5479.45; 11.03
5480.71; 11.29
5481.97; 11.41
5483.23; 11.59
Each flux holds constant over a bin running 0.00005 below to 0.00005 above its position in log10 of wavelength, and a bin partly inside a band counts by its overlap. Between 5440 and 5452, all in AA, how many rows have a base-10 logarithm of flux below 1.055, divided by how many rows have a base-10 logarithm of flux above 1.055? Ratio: 1.0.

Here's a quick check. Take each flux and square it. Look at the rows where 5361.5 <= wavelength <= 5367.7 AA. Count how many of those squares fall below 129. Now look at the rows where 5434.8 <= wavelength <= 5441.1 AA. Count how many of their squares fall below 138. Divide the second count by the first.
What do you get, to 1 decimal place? 4.0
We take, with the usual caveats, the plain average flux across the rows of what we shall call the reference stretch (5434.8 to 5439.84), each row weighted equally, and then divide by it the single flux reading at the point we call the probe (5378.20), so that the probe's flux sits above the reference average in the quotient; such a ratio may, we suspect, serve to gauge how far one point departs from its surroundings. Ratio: 1.08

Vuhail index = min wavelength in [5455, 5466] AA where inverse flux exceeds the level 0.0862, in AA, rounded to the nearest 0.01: 5455.53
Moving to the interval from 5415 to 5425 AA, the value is 5417.97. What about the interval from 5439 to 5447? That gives 5439.22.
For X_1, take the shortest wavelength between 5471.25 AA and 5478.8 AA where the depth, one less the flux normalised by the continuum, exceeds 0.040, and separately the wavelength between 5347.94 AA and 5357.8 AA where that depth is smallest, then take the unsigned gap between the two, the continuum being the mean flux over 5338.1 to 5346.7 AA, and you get 124.7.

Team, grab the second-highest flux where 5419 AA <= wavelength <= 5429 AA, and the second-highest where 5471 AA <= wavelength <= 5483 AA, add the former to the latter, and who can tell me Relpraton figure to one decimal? 23.7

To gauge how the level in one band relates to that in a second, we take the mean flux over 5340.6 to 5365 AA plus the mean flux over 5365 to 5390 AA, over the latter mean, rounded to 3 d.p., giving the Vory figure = 2.008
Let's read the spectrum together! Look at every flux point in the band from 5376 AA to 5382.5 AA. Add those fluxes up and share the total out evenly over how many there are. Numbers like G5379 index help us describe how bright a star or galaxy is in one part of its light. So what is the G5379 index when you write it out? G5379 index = 11.9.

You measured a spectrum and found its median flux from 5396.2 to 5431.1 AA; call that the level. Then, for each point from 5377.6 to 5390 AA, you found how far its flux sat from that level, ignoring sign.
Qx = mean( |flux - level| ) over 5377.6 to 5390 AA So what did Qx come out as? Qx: 0.56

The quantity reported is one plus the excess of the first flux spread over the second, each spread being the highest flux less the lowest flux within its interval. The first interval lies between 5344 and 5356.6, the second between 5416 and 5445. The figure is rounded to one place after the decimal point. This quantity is 1.6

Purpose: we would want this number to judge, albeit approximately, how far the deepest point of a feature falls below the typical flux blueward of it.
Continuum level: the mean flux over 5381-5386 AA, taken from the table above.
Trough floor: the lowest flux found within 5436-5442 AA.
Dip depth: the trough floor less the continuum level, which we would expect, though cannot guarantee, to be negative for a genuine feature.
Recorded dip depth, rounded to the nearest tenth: -0.8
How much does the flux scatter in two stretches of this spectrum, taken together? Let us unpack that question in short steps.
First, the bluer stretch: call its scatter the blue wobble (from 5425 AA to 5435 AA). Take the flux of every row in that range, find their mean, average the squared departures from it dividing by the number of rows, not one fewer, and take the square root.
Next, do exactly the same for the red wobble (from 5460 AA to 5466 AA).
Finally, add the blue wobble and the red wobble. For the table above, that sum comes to 0.4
